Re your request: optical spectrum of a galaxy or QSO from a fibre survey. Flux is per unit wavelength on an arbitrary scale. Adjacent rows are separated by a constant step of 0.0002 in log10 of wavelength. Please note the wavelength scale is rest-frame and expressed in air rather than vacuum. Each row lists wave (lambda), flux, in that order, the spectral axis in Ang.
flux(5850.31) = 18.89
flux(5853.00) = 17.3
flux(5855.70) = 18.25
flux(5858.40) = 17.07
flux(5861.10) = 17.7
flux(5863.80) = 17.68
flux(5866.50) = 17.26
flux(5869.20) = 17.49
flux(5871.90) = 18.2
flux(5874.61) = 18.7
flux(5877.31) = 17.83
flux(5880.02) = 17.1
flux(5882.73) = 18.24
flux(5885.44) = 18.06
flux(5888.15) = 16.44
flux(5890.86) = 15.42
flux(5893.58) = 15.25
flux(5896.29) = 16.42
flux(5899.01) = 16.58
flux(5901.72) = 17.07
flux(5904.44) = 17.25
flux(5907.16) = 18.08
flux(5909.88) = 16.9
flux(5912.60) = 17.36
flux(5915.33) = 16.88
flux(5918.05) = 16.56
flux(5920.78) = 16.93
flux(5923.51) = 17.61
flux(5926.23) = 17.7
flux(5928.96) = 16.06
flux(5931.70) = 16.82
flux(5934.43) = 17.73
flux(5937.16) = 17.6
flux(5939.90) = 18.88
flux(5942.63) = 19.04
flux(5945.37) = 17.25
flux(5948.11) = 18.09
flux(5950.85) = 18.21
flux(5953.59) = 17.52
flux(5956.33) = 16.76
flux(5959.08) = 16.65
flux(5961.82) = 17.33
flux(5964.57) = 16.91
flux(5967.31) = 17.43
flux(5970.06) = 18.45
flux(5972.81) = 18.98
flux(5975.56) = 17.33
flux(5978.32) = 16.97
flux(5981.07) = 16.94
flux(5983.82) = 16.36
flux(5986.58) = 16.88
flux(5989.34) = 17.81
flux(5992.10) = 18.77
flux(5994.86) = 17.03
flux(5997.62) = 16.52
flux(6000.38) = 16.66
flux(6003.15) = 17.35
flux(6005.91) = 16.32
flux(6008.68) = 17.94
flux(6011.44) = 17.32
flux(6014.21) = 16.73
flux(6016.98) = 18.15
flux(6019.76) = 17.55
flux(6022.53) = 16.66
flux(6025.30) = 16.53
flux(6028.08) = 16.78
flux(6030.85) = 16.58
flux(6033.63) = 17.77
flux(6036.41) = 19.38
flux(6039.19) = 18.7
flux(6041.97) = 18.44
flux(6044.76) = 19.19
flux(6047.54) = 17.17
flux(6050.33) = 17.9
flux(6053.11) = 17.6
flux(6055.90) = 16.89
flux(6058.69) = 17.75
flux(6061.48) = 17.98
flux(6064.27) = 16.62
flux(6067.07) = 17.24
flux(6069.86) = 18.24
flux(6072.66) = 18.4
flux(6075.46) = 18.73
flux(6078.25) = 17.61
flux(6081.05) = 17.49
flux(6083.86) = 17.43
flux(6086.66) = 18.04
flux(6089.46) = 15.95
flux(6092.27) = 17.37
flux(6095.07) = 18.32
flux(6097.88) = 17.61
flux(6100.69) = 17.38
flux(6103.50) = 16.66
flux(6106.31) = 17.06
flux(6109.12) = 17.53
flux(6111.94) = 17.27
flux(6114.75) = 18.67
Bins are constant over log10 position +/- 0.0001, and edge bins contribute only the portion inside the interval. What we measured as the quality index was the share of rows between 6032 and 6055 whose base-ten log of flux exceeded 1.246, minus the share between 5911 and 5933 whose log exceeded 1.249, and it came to 0.75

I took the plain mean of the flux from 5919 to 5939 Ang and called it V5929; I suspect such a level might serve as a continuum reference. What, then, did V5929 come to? 17.2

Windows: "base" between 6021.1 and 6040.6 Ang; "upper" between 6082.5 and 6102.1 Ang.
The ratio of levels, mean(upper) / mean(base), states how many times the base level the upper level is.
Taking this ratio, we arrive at 1.00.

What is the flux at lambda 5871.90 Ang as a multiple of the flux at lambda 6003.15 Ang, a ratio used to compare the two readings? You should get 1.05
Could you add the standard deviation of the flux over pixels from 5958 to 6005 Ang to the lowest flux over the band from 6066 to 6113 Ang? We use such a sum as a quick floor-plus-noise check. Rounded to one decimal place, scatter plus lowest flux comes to 16.7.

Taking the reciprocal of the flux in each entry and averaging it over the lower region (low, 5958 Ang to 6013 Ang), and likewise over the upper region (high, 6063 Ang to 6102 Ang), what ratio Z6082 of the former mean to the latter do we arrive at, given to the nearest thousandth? 1.018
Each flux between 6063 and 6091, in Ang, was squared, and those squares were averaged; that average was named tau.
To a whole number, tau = 310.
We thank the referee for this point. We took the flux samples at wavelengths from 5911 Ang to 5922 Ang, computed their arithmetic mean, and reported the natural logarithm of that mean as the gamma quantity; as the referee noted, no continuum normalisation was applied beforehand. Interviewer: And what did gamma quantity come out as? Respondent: 2.829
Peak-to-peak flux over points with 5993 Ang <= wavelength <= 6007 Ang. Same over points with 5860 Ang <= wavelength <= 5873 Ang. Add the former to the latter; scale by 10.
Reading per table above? 20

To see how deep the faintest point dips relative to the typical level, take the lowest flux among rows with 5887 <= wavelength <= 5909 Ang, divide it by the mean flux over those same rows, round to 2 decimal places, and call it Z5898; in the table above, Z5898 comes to 0.92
